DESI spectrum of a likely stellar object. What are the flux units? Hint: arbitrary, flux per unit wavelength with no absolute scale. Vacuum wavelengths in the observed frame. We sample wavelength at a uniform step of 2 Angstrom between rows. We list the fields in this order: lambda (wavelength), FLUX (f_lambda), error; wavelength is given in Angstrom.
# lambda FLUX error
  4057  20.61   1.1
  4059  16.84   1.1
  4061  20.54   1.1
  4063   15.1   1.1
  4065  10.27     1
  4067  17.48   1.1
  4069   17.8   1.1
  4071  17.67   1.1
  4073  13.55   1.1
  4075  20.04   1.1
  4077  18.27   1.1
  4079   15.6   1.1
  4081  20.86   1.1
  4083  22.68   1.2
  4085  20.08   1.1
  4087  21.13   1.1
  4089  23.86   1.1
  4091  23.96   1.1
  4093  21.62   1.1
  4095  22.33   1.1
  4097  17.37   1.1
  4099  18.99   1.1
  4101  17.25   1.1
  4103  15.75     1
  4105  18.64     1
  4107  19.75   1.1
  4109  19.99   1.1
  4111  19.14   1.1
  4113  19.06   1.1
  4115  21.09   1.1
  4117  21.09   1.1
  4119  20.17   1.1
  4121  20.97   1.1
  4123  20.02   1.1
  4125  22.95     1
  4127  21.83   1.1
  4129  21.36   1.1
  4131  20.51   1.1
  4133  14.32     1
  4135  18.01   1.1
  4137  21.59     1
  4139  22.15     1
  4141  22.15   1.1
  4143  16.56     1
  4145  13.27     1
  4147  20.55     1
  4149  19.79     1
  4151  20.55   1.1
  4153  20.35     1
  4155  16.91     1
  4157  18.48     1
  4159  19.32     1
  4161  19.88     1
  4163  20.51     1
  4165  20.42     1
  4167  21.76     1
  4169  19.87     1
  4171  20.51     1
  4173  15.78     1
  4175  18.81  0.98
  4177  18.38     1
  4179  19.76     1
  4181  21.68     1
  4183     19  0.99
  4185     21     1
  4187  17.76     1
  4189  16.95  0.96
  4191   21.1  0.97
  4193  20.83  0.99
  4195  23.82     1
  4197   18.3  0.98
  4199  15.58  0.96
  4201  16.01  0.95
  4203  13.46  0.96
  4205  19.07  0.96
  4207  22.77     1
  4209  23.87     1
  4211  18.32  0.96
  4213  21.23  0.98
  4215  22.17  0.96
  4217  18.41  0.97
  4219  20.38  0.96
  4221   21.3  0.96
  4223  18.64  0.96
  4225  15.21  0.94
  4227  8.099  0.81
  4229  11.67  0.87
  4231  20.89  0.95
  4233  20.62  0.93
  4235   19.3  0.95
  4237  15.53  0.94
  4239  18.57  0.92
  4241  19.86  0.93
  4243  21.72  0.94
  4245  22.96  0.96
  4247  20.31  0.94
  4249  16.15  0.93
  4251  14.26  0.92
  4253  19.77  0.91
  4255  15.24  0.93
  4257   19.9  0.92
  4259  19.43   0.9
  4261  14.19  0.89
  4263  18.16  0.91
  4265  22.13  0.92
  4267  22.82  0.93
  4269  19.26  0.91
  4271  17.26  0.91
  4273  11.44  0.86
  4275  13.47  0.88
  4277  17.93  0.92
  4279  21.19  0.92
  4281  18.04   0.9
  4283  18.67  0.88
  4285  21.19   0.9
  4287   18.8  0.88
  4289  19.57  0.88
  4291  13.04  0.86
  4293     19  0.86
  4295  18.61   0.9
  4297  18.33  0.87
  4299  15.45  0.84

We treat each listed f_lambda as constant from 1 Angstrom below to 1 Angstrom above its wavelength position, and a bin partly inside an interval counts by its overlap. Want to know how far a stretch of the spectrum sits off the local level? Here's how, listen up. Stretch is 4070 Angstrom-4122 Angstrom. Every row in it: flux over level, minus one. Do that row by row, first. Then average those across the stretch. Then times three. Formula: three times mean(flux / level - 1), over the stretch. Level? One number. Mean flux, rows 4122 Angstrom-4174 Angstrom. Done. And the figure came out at 0.01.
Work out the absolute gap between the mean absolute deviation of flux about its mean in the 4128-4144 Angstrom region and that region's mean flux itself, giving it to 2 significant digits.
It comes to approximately 17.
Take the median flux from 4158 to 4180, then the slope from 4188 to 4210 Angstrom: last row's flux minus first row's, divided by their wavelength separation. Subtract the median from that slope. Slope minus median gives -19.5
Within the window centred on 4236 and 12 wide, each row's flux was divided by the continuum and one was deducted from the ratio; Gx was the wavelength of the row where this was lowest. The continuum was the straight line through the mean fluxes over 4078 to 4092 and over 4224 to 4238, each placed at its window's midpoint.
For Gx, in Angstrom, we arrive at 4237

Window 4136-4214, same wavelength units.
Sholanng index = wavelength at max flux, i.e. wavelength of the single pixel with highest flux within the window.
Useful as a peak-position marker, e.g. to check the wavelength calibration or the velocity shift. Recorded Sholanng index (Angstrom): 4209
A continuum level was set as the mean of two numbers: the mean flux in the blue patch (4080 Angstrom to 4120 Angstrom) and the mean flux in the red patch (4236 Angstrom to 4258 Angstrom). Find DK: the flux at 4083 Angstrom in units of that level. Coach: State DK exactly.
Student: 1.17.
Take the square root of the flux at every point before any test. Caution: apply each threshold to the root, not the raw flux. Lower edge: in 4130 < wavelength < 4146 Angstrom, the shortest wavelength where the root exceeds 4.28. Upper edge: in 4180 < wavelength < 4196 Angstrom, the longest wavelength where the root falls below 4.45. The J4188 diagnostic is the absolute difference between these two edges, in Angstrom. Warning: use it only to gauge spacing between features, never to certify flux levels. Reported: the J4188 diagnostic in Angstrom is 58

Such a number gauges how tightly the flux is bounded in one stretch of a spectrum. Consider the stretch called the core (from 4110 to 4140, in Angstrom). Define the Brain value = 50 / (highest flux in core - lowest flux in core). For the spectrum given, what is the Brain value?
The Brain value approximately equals 5.8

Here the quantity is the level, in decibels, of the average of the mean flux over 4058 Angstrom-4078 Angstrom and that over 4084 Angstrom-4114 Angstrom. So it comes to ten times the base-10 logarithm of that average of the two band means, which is 12.6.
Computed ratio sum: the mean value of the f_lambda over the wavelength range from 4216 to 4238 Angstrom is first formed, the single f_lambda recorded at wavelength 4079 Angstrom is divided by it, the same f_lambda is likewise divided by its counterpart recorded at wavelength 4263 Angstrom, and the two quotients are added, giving 1.76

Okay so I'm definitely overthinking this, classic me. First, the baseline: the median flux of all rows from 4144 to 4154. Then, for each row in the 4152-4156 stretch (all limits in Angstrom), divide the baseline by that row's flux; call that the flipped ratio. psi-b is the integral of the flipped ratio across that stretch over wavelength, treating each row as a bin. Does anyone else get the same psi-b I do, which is 4.4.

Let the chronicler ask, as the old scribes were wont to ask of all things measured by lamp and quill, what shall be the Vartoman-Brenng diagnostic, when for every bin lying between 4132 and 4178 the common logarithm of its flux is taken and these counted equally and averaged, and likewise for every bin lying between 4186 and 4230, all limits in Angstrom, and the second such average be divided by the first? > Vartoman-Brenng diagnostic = 0.98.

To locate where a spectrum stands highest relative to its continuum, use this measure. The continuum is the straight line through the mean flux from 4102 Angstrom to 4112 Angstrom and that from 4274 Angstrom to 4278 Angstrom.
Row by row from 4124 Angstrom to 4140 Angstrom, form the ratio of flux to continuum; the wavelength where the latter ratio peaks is 4125 Angstrom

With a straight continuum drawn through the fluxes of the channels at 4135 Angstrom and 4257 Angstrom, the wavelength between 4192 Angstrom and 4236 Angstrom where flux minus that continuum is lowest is 4227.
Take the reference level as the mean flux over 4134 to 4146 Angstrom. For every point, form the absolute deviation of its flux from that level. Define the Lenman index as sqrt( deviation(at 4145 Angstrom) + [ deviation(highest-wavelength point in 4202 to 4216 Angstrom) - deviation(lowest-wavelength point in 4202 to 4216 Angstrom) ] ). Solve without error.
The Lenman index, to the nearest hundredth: 1.85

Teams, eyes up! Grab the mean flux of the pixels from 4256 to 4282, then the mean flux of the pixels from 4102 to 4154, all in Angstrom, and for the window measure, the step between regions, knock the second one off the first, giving -1.6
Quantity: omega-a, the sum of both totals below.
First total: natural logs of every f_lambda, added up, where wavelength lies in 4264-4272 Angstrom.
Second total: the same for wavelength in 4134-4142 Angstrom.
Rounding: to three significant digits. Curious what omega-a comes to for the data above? 24.2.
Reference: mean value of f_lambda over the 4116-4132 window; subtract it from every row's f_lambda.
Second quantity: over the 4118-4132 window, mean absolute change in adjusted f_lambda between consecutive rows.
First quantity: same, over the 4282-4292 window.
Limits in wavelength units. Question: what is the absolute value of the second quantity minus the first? 1.87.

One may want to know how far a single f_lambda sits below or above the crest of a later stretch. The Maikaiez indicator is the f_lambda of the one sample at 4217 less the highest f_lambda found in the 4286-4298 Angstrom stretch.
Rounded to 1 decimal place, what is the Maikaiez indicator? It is -1.2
